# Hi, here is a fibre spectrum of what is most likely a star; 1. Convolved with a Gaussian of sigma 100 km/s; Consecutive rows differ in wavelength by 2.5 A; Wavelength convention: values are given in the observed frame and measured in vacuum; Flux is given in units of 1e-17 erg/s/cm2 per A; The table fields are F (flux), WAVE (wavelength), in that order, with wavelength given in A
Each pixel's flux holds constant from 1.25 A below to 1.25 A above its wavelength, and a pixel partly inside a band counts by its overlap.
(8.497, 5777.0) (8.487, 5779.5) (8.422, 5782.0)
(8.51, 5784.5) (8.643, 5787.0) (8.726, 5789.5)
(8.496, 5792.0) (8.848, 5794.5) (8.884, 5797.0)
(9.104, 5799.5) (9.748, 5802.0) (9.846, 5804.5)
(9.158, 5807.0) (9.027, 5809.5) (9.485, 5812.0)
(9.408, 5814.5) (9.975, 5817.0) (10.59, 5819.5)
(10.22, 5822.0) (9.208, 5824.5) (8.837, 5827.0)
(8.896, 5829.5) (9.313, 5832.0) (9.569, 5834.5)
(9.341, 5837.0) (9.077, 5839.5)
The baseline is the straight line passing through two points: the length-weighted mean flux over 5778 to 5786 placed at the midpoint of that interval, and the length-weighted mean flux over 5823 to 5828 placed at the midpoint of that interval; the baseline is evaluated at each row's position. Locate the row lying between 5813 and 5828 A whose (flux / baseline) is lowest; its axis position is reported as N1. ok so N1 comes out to 5827.0 A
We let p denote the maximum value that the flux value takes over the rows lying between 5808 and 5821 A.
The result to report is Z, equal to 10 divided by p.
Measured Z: 0.94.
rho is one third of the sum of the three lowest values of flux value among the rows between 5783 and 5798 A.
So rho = 8.55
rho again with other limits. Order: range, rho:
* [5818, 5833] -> 8.98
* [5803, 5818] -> 9.20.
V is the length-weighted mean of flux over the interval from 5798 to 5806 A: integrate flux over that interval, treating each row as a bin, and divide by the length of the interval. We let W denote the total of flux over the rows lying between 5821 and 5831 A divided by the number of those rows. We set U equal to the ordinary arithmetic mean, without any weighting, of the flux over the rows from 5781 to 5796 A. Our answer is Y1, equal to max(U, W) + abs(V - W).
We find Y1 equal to 9.5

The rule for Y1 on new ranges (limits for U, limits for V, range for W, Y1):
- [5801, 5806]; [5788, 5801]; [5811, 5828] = 10.6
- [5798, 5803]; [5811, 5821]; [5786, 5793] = 10.7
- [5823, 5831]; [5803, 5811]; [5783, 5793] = 9.7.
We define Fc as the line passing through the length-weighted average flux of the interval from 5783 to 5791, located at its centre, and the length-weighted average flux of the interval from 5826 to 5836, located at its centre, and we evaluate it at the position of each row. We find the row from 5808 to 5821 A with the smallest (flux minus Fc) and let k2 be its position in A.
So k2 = 5809.5 A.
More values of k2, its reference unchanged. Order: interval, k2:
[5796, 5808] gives 5797.0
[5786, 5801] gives 5792.0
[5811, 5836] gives 5827.0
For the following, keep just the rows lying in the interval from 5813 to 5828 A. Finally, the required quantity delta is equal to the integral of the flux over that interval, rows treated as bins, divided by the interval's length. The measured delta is 9.7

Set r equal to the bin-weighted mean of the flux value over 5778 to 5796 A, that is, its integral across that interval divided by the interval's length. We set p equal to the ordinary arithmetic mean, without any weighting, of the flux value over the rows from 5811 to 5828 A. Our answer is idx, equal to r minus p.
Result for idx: -1.1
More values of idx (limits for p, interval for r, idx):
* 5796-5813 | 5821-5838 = 0.0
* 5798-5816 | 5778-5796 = -0.8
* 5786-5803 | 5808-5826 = 0.8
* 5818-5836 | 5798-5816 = -0.1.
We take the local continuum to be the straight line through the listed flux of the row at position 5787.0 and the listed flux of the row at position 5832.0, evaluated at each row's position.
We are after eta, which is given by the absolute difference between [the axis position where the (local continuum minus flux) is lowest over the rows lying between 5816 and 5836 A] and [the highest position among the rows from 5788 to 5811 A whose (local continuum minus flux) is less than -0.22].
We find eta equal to 15.0 A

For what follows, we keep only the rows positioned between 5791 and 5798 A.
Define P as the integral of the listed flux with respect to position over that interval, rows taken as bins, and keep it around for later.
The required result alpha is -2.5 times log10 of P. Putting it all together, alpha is -4.47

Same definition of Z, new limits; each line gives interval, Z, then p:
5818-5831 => 0.94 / 10.59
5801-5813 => 1.02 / 9.846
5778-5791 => 1.15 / 8.726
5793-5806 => 1.02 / 9.846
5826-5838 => 1.05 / 9.569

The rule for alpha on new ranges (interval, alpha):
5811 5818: -4.57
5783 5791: -4.60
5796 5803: -4.53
